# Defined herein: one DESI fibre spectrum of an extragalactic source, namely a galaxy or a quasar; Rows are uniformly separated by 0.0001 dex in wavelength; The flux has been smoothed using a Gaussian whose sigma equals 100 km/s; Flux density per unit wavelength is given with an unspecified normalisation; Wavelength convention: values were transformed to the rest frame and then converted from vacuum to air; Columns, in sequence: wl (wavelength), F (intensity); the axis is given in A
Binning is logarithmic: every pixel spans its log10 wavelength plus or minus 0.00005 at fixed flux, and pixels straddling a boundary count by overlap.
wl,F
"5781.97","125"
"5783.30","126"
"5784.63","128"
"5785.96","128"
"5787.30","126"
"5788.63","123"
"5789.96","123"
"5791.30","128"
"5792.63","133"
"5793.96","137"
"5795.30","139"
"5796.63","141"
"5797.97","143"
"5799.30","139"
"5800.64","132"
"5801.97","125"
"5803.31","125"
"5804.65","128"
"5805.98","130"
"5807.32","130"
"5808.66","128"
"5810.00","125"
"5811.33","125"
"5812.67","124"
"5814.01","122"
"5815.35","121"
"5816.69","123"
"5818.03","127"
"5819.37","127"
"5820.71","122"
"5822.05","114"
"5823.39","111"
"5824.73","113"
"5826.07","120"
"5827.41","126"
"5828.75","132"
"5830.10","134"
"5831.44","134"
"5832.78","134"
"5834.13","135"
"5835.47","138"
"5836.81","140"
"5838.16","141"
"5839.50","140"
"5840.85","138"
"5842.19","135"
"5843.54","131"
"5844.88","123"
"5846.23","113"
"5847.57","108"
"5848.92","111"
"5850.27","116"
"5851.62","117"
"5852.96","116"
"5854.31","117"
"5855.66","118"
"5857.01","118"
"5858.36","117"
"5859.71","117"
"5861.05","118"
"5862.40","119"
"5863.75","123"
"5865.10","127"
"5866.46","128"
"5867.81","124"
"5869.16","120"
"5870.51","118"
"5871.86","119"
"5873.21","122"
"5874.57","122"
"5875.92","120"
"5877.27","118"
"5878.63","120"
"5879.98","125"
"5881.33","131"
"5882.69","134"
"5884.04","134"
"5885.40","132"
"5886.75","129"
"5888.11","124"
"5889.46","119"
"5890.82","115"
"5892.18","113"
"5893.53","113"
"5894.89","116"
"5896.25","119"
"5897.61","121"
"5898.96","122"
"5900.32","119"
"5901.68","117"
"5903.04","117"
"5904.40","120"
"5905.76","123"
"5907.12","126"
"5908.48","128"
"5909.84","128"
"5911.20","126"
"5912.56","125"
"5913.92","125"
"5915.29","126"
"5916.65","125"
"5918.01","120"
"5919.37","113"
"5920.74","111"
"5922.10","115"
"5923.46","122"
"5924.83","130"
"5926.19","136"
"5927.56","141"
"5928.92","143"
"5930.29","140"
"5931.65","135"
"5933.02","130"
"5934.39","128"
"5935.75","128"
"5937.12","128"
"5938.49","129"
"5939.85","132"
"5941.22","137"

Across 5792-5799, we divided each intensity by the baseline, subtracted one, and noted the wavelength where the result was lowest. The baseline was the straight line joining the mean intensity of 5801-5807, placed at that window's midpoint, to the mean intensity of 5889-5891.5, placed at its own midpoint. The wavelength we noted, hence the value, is 5792.63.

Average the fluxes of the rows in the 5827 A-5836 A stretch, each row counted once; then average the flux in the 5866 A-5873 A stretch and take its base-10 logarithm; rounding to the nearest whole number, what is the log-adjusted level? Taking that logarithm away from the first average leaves 131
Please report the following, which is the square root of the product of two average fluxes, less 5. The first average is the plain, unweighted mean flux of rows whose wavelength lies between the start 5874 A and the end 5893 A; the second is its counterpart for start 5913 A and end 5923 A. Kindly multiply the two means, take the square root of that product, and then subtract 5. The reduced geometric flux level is 117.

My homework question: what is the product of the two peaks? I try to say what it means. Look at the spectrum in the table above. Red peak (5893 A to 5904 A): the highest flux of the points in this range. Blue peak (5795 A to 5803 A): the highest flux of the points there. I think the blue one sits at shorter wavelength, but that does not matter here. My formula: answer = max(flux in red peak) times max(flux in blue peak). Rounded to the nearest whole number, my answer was 17446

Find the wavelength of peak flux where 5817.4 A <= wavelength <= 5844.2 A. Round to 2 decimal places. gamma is 5838.16 A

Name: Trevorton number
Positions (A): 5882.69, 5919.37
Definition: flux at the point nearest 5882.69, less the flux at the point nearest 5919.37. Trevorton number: 21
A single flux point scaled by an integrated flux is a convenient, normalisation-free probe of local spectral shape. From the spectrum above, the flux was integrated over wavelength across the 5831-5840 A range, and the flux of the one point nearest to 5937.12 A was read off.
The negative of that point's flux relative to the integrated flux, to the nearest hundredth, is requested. -0.10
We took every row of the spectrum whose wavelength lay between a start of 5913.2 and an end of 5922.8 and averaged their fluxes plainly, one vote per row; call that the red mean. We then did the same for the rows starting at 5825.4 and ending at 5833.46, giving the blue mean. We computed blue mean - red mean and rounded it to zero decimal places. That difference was 11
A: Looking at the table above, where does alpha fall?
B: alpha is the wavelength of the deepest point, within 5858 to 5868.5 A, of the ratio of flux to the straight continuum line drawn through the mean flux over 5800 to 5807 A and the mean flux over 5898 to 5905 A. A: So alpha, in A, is 5858.36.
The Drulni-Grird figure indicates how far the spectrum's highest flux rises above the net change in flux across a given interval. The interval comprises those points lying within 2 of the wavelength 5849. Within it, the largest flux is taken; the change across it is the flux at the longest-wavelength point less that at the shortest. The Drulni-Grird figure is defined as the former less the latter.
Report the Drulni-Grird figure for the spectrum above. 108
